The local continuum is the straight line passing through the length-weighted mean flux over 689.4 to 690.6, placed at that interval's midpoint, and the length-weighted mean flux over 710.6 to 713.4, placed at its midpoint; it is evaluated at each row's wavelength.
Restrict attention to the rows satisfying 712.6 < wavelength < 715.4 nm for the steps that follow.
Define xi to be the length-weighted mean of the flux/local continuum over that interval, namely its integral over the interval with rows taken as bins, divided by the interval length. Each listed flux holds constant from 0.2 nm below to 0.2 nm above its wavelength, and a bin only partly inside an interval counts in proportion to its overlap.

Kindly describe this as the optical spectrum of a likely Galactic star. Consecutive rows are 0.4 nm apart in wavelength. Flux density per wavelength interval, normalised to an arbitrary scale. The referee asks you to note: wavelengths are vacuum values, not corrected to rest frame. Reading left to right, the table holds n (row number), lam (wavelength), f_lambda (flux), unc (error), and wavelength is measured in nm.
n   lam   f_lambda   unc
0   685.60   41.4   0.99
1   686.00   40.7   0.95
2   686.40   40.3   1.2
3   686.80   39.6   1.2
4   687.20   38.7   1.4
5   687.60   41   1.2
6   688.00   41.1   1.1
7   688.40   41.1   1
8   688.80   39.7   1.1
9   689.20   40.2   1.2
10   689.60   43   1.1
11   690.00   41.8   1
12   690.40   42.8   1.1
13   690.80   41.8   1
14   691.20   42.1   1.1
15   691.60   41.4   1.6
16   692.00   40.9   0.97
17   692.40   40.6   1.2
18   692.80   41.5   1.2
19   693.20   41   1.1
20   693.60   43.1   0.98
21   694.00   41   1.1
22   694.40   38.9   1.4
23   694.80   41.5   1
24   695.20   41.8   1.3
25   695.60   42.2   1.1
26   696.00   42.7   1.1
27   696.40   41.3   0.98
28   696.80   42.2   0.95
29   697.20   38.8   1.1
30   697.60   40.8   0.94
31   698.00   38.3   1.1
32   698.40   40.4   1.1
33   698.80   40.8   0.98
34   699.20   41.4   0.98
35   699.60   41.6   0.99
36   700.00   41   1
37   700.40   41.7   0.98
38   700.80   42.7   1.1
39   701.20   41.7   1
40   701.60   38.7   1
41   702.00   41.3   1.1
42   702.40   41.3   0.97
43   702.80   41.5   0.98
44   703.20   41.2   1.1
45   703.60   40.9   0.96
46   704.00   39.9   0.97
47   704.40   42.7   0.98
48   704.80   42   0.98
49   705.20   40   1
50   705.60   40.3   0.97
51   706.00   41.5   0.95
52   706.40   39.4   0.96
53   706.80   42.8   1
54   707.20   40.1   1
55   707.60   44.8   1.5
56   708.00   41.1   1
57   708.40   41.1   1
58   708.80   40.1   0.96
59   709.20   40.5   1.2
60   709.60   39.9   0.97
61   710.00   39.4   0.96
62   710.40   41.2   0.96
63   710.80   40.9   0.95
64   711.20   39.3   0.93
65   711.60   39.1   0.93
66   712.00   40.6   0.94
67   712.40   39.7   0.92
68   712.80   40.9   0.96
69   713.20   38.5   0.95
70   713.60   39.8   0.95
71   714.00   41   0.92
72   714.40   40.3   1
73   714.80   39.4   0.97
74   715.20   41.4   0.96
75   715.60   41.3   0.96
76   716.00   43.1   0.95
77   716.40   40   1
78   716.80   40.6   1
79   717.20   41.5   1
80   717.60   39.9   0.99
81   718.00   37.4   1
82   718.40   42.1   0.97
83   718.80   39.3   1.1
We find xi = 1.01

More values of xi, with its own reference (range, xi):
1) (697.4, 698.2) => 0.95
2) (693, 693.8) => 1.00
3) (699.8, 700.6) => 1.00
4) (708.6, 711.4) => 1.00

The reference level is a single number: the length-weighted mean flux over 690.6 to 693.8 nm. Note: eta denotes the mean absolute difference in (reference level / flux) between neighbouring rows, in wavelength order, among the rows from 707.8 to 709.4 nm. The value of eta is 0.012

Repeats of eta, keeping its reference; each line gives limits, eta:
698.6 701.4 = 0.016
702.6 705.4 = 0.029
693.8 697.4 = 0.036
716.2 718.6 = 0.054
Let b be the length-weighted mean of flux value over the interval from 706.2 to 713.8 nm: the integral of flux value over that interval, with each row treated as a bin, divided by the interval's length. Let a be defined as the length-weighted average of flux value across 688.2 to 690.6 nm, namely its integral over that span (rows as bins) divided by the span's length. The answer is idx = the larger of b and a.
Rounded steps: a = 41.4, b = 40.5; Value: 41.4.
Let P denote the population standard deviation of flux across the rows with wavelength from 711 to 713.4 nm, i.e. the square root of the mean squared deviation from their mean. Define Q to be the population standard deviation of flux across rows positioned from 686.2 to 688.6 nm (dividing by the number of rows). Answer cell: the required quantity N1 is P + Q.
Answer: 1.7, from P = 0.8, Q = 0.9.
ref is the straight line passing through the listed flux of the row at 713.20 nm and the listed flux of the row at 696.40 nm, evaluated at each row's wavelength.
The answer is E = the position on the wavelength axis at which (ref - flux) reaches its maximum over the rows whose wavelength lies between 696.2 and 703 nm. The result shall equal 698.00 nm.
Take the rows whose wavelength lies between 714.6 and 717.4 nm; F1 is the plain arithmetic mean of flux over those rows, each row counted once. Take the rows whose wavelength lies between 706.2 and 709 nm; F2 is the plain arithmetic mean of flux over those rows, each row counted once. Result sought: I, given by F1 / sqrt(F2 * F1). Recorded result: 1.00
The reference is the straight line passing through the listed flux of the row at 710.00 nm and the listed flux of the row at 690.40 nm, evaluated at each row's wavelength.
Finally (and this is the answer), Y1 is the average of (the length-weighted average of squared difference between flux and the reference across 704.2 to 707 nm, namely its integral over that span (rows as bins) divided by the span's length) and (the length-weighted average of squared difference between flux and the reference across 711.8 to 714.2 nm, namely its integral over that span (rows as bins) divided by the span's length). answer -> 2.5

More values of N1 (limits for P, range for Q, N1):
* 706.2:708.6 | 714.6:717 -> 3.0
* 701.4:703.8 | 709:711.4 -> 1.7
